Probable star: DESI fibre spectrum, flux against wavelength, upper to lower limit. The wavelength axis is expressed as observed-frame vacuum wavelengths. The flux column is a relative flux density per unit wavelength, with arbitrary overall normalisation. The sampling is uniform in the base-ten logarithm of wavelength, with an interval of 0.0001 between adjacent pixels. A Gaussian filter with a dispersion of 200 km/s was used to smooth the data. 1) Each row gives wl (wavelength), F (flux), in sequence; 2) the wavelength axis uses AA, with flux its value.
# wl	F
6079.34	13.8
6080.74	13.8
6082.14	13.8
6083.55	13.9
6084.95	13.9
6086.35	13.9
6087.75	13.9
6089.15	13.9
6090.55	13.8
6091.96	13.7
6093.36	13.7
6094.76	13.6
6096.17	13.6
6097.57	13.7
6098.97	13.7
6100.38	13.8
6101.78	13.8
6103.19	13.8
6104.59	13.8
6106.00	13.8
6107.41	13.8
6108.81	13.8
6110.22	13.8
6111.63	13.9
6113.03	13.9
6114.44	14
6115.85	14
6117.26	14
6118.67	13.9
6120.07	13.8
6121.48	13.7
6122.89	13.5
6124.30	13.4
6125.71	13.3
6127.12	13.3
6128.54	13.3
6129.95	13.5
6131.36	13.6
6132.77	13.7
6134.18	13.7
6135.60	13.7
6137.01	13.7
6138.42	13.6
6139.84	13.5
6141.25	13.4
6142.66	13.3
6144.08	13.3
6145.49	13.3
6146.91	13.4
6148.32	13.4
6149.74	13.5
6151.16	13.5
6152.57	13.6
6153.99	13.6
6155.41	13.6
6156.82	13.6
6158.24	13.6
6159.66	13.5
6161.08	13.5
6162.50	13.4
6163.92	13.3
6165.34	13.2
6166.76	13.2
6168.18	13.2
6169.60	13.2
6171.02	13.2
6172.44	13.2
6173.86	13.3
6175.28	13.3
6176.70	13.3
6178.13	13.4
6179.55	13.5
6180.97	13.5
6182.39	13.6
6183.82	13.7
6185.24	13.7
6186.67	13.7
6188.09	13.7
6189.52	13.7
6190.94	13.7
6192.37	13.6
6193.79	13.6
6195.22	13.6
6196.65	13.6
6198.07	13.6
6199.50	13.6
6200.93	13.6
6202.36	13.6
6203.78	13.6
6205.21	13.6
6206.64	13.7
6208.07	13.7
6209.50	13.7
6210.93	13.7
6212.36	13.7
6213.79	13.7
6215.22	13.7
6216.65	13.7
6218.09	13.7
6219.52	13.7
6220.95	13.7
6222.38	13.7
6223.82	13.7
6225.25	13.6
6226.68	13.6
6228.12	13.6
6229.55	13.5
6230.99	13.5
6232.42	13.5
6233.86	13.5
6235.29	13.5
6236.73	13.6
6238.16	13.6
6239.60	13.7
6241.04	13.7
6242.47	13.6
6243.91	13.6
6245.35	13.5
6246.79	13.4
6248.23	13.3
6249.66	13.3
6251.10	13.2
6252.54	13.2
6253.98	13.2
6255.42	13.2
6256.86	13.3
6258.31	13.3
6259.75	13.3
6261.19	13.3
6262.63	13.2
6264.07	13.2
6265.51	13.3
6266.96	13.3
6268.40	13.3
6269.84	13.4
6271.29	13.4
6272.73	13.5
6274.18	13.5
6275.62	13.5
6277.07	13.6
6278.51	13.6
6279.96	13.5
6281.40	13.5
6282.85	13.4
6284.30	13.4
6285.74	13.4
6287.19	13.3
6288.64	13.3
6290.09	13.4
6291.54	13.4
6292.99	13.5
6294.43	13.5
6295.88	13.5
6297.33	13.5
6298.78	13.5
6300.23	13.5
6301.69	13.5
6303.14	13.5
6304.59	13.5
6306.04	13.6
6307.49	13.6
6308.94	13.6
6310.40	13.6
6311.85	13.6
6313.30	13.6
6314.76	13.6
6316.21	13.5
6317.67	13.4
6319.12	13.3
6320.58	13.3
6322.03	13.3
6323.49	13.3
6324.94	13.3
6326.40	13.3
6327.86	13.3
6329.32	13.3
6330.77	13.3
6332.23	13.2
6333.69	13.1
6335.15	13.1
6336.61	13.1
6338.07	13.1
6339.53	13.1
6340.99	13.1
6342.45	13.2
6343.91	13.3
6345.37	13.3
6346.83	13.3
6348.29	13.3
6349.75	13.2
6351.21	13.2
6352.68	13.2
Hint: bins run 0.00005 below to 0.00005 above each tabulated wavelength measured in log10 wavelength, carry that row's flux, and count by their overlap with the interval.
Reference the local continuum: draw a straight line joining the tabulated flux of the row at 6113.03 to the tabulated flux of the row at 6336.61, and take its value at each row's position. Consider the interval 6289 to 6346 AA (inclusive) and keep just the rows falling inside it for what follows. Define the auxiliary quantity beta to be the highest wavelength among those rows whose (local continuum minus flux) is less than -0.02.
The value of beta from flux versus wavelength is 6345.37 AA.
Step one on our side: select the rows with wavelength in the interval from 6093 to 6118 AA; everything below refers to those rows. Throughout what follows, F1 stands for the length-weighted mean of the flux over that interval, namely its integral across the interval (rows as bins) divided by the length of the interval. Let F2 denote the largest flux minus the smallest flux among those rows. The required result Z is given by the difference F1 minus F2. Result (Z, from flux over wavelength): 13.4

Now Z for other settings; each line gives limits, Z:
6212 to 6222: 13.7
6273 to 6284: 13.3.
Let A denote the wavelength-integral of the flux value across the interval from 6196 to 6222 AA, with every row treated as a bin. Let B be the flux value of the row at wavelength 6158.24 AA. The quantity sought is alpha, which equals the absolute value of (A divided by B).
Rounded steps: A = 355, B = 13.6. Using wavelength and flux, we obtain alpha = 26.1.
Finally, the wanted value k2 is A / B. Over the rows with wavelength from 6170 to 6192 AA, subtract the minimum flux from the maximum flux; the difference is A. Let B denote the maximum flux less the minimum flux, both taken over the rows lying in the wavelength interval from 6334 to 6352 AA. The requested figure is 2.5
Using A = 0.50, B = 0.20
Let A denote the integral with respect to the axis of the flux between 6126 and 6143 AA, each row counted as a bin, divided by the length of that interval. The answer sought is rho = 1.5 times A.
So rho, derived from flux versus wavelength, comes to 20.29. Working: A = 13.52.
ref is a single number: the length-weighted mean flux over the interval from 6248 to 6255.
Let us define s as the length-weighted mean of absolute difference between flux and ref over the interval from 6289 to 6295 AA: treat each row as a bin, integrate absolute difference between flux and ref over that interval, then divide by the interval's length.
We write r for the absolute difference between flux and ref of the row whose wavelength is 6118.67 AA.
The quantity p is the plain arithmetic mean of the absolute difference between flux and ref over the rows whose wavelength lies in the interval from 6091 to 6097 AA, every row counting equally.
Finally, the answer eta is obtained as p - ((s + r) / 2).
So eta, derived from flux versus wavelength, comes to -0.02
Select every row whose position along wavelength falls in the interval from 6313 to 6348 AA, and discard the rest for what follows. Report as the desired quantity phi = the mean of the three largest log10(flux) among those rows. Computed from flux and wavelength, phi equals 1.13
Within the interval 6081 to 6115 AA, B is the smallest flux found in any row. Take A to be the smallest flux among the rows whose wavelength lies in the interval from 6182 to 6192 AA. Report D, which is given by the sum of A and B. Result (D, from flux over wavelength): 27.2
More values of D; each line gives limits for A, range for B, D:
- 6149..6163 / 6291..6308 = 26.8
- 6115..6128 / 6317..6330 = 26.6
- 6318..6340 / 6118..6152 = 26.4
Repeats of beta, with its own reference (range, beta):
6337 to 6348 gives 6346.83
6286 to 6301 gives 6300.23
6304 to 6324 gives 6323.49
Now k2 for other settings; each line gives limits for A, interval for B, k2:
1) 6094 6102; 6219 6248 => 0.7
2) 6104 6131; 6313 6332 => 2.3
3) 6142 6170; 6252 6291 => 1.0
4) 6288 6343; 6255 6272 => 2.5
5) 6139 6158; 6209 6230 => 1.5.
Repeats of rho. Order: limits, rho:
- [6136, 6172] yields 20.14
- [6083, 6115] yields 20.71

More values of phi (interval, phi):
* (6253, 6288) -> 1.13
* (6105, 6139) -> 1.15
